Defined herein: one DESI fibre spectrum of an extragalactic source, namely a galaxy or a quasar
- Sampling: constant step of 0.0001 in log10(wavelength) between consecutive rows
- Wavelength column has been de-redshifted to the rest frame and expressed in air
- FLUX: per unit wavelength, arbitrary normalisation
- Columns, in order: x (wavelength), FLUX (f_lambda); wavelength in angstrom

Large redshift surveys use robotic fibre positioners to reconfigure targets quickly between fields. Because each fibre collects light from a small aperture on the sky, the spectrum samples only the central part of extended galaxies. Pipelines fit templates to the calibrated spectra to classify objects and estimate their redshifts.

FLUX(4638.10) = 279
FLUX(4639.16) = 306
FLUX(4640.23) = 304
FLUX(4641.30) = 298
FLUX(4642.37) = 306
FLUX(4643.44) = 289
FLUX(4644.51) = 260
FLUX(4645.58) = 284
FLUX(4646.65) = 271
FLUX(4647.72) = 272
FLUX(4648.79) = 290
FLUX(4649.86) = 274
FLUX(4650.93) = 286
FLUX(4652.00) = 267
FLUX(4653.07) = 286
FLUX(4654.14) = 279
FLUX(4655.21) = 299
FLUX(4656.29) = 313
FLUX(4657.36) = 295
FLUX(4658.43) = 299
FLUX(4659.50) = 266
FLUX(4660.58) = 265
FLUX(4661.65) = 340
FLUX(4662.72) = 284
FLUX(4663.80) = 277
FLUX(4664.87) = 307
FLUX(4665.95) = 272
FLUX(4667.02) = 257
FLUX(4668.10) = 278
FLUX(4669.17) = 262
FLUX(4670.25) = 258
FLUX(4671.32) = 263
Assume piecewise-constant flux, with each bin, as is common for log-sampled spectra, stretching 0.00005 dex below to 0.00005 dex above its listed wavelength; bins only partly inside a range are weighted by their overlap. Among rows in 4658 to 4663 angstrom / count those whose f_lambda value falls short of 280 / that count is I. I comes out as 2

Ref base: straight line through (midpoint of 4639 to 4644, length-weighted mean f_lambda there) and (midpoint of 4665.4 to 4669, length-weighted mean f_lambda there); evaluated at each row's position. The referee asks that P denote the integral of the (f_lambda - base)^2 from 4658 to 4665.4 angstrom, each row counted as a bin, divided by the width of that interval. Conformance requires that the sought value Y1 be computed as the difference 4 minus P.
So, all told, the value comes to -903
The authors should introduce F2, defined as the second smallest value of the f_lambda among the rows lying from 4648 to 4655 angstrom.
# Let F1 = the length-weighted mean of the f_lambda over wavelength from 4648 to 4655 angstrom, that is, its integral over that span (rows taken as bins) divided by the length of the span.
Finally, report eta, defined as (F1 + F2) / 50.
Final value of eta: 11.1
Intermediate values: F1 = 281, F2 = 274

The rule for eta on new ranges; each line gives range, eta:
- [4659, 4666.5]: 11.1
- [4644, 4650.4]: 10.9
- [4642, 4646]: 11.4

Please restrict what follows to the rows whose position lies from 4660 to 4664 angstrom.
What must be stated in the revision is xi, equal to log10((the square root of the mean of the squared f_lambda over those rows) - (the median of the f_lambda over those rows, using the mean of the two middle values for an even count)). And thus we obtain 1.09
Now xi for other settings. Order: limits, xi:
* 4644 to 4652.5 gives 0.43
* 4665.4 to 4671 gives 0.55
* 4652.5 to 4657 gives 0.31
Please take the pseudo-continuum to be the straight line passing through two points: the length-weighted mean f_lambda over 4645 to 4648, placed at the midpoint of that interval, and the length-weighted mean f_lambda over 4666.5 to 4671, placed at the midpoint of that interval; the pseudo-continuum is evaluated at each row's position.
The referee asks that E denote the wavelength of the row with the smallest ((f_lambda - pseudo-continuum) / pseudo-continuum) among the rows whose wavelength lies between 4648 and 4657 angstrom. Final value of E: 4652.00 angstrom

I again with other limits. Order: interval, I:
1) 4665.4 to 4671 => 5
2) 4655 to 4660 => 1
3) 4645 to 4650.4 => 3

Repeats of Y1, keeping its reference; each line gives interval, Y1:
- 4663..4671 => -217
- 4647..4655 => -161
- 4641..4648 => -353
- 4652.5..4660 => -287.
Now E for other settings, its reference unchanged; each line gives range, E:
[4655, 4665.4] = 4660.58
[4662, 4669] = 4667.02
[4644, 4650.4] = 4644.51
